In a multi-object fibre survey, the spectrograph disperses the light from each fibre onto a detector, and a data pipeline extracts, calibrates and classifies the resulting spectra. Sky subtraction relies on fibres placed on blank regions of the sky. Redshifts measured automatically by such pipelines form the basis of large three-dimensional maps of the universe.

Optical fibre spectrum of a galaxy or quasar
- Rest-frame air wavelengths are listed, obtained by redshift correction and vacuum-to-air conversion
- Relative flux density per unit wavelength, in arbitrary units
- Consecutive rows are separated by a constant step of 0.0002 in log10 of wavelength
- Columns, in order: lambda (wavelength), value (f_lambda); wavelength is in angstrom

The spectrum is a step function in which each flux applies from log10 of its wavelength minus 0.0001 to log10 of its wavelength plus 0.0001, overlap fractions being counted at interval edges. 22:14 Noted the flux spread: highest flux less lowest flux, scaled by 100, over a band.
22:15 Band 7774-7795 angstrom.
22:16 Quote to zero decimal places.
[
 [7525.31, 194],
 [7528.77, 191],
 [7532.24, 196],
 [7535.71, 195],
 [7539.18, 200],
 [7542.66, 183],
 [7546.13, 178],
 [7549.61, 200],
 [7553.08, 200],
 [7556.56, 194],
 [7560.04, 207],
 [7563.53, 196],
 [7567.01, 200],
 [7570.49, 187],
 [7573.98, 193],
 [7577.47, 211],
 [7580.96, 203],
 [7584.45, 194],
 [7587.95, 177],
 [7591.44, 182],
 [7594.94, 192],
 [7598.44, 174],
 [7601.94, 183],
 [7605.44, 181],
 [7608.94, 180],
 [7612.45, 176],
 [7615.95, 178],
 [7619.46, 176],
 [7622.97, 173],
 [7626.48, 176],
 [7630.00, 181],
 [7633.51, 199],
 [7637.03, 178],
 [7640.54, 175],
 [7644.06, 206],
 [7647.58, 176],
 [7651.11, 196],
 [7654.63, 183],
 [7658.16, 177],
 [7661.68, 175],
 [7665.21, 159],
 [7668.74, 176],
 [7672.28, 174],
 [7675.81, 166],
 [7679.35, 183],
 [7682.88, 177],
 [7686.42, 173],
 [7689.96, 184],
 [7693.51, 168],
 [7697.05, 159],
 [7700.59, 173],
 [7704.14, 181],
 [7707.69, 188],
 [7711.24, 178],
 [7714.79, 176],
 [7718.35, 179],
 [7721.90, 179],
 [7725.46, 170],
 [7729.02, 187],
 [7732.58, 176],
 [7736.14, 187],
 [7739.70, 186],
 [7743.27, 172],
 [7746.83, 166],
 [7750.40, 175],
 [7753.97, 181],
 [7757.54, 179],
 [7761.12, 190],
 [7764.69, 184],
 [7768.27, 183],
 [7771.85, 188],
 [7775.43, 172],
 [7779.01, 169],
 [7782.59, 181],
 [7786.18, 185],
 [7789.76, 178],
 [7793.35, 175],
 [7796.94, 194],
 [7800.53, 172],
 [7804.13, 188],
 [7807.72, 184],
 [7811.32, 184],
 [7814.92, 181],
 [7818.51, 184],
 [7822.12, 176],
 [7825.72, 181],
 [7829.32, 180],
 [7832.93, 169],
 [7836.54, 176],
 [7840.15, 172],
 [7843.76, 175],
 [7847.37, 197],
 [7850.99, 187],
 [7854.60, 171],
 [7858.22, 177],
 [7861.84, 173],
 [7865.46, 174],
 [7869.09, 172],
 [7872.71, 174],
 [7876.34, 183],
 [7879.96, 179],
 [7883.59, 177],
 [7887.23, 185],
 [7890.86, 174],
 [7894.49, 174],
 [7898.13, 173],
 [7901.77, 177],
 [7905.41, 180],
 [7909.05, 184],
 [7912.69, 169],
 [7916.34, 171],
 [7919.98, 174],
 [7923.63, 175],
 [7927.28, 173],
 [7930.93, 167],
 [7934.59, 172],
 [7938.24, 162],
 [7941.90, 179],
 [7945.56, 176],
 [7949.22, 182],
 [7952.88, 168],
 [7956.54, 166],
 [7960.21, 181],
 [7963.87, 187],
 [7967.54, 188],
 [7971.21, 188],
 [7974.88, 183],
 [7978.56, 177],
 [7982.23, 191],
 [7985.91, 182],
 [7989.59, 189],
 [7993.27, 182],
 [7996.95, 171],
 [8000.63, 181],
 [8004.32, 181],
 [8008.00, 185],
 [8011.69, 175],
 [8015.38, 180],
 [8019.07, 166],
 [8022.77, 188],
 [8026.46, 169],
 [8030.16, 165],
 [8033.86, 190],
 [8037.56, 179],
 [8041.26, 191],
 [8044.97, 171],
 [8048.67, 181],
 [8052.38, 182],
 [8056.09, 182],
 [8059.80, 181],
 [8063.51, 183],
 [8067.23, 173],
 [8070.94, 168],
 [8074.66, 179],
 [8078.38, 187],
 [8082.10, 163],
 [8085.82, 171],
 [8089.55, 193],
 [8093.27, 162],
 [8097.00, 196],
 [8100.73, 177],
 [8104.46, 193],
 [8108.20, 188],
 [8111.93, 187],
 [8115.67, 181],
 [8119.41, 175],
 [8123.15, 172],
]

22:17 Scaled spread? 1600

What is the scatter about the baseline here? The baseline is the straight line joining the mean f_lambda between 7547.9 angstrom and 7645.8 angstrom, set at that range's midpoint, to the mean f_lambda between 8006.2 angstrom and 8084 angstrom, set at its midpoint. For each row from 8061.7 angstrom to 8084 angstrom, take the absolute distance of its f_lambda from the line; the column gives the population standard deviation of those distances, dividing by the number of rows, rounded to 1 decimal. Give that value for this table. 4.1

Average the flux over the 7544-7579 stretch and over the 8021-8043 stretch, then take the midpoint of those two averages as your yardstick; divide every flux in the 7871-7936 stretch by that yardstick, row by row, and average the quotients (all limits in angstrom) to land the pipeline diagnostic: 0.93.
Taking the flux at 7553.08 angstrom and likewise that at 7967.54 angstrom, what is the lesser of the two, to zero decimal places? 188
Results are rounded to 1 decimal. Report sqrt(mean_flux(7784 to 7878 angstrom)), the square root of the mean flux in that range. 13.4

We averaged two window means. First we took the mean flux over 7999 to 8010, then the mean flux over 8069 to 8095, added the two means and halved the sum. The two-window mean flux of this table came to 178.5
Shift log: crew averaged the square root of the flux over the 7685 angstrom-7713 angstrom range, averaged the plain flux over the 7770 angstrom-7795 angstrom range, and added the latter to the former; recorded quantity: 192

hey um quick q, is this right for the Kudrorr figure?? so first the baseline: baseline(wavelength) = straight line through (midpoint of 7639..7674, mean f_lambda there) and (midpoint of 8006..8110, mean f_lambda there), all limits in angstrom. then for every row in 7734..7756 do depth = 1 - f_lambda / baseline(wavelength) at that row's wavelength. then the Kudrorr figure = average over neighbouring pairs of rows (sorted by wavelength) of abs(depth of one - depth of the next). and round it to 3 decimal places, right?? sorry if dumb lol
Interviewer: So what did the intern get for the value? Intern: 0.040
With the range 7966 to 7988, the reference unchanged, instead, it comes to 0.038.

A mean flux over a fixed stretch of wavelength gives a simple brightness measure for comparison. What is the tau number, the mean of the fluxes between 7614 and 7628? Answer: 176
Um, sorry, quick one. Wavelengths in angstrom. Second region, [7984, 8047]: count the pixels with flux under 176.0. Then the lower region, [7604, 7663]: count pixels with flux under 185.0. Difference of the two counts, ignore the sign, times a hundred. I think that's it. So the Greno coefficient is 800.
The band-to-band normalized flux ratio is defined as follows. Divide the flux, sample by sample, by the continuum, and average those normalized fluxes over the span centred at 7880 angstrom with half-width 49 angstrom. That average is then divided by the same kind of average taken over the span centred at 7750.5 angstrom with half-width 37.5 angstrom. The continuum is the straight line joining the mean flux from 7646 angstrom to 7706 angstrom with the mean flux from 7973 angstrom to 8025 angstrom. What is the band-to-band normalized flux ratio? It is 0.972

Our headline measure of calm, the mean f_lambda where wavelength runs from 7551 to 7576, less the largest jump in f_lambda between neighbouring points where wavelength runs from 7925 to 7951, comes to 180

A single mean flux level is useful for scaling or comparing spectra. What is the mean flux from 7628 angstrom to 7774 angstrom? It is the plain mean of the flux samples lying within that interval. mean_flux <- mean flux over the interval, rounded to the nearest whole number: 179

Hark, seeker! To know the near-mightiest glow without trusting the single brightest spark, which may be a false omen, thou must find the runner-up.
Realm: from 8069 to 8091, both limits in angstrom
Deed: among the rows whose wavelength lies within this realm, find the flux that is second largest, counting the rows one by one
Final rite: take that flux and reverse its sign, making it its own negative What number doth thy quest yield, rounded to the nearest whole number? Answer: -187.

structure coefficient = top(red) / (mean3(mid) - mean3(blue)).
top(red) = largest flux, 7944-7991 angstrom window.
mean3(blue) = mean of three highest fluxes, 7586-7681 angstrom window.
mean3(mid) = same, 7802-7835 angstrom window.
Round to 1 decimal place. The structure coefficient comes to -12.7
